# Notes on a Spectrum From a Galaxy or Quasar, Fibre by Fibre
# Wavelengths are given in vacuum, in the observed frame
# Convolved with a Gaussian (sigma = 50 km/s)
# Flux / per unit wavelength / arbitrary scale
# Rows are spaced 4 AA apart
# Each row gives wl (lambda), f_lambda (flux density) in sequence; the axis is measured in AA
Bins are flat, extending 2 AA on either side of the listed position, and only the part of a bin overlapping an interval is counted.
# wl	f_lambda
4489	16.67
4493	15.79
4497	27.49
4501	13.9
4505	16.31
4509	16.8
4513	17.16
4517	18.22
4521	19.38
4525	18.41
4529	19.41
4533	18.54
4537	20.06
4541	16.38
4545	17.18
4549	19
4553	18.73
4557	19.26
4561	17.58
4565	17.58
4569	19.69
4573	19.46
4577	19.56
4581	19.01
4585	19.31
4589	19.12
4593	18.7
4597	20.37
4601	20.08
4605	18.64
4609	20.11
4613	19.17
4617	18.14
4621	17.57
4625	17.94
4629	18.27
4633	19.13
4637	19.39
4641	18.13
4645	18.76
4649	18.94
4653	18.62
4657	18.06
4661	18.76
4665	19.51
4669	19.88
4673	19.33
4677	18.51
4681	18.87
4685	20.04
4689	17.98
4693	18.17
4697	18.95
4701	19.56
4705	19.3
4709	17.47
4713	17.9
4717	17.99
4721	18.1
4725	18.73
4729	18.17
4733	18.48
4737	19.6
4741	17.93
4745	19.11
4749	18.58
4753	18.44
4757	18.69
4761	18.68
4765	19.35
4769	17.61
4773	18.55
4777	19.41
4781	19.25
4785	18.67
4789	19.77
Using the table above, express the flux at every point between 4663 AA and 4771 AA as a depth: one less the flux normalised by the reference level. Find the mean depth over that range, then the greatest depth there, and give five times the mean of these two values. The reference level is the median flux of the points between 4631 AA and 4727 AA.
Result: 0.18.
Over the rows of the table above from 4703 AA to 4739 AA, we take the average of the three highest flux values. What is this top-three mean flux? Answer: 19.2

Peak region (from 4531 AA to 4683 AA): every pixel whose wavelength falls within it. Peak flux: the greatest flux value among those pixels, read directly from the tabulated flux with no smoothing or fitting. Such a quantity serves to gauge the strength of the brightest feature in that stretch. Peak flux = 20.37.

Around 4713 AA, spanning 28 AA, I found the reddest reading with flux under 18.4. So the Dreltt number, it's 4721 AA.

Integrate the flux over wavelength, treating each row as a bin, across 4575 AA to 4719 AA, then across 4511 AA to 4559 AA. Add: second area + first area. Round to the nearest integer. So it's 3604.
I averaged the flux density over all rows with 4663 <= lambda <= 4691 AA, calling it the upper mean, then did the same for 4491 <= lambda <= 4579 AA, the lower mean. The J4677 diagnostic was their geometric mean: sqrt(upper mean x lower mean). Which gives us 18.8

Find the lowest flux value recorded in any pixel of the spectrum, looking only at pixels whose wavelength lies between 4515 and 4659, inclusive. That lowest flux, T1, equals 16.38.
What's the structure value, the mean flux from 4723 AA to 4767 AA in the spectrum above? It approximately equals 18.7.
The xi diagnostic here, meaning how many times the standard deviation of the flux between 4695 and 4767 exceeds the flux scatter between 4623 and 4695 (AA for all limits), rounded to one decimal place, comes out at 0.9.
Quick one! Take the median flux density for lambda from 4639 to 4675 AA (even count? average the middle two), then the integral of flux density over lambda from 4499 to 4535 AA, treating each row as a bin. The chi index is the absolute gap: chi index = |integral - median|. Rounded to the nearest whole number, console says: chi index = 614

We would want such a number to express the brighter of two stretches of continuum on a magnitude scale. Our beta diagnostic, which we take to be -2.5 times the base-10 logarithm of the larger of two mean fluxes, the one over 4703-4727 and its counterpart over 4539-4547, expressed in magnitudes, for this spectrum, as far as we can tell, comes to -3.15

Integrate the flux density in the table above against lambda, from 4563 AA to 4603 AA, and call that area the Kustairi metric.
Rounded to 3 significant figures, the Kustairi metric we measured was 772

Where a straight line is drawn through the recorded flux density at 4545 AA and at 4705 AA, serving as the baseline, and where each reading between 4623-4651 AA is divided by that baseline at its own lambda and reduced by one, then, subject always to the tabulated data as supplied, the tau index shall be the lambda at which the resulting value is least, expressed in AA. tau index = 4641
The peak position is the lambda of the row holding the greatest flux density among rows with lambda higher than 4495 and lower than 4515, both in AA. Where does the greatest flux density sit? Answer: 4497 AA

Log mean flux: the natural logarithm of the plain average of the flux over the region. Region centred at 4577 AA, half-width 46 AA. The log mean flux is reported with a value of 2.94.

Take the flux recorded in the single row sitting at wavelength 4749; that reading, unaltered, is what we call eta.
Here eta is 18.58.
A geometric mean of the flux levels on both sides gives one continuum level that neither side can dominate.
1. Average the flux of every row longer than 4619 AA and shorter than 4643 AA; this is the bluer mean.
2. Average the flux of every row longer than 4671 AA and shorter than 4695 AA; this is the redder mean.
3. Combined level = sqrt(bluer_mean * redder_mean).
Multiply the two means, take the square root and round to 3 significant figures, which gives 18.6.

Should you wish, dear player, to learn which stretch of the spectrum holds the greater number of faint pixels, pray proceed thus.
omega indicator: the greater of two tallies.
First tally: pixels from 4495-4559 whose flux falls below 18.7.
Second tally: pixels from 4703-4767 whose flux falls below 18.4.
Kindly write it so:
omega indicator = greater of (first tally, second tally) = 9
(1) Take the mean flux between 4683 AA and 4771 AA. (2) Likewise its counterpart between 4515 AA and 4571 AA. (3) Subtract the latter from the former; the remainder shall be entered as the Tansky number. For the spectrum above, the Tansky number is 0.1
